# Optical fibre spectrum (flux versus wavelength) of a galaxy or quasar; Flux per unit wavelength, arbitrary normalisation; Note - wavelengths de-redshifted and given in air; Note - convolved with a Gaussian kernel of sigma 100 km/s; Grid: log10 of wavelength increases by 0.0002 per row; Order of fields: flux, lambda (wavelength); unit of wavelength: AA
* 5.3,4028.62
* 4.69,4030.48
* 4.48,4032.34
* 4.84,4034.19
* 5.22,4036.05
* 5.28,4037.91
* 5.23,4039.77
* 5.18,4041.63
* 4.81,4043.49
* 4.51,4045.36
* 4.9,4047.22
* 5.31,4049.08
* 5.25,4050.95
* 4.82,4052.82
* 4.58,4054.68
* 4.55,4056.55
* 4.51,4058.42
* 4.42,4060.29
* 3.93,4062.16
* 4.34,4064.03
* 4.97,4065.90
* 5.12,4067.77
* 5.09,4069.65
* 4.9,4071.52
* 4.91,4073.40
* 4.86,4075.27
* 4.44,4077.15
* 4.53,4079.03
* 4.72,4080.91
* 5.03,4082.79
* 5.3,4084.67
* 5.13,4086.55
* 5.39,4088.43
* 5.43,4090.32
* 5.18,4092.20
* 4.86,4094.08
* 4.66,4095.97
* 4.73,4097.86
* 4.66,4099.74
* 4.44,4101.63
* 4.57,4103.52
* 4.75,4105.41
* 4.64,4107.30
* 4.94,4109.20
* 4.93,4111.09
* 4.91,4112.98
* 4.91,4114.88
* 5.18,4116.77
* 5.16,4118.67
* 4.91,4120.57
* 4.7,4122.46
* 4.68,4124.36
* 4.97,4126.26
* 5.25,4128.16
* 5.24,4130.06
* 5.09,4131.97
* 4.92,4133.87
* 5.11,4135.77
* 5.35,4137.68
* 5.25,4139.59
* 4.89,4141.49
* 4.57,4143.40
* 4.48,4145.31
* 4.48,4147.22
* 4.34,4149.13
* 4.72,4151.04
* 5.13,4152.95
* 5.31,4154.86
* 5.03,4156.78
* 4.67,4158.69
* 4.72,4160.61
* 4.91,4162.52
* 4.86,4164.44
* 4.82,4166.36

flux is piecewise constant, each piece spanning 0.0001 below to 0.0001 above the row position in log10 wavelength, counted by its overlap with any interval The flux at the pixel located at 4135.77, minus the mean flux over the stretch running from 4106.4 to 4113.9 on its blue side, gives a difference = 0.3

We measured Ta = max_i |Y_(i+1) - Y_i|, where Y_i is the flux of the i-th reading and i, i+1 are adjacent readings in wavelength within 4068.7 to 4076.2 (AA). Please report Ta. 0.19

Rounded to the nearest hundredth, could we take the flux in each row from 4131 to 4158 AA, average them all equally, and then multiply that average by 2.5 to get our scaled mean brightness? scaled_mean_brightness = 12.26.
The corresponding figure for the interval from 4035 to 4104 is 12.15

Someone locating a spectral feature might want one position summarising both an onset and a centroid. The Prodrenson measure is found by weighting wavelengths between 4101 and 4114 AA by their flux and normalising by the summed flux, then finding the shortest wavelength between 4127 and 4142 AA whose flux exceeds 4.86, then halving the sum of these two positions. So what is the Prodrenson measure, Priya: 4117.8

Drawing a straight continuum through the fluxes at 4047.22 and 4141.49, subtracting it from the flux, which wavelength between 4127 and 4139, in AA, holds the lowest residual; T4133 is 4133.87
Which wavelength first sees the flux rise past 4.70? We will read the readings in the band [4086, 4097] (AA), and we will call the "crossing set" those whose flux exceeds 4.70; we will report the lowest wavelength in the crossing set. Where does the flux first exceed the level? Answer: 4086.55 AA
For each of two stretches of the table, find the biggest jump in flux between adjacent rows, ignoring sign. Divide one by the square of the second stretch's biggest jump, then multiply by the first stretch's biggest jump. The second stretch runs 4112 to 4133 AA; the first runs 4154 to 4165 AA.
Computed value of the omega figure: 4.28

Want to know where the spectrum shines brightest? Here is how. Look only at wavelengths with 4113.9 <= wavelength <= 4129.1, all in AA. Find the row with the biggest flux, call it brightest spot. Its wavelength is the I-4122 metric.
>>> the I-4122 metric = 4128.16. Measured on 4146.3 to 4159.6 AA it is 4154.86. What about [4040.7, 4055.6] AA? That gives 4049.08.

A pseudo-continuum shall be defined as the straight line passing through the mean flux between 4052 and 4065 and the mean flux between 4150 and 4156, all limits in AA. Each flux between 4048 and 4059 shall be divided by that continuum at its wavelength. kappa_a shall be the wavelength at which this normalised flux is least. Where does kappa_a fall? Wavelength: 4058.42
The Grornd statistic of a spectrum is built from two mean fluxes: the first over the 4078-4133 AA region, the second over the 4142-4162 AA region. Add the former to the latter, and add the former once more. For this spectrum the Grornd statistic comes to 14.6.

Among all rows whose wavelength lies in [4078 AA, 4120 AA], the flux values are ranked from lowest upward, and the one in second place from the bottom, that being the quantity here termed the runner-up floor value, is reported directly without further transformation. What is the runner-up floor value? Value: 4.53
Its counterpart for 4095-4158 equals 4.44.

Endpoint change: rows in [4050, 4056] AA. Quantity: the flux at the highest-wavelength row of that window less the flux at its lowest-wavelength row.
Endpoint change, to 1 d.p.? -0.7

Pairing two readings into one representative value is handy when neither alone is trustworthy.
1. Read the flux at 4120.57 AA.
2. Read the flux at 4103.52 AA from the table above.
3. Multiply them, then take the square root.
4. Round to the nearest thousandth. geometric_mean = 4.737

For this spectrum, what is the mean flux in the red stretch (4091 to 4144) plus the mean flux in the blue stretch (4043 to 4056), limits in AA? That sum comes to 9.79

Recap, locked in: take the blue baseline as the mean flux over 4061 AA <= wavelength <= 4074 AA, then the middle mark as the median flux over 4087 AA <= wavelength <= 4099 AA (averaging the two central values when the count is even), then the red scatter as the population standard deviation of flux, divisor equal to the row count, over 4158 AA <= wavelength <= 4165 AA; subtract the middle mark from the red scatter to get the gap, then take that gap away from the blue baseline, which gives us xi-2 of 9.7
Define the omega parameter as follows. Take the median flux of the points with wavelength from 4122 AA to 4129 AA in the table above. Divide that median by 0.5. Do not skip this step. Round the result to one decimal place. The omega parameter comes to 9.7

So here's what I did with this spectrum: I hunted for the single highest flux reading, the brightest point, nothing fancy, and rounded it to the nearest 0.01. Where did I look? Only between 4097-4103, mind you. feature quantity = 4.73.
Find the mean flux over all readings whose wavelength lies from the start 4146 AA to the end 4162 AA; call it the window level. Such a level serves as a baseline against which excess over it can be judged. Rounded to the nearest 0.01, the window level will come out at 4.80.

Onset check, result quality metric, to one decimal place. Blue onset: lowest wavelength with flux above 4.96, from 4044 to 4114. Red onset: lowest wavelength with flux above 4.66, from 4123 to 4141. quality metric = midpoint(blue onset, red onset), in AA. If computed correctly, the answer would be 4086.7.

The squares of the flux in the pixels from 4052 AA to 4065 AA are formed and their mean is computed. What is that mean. 20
